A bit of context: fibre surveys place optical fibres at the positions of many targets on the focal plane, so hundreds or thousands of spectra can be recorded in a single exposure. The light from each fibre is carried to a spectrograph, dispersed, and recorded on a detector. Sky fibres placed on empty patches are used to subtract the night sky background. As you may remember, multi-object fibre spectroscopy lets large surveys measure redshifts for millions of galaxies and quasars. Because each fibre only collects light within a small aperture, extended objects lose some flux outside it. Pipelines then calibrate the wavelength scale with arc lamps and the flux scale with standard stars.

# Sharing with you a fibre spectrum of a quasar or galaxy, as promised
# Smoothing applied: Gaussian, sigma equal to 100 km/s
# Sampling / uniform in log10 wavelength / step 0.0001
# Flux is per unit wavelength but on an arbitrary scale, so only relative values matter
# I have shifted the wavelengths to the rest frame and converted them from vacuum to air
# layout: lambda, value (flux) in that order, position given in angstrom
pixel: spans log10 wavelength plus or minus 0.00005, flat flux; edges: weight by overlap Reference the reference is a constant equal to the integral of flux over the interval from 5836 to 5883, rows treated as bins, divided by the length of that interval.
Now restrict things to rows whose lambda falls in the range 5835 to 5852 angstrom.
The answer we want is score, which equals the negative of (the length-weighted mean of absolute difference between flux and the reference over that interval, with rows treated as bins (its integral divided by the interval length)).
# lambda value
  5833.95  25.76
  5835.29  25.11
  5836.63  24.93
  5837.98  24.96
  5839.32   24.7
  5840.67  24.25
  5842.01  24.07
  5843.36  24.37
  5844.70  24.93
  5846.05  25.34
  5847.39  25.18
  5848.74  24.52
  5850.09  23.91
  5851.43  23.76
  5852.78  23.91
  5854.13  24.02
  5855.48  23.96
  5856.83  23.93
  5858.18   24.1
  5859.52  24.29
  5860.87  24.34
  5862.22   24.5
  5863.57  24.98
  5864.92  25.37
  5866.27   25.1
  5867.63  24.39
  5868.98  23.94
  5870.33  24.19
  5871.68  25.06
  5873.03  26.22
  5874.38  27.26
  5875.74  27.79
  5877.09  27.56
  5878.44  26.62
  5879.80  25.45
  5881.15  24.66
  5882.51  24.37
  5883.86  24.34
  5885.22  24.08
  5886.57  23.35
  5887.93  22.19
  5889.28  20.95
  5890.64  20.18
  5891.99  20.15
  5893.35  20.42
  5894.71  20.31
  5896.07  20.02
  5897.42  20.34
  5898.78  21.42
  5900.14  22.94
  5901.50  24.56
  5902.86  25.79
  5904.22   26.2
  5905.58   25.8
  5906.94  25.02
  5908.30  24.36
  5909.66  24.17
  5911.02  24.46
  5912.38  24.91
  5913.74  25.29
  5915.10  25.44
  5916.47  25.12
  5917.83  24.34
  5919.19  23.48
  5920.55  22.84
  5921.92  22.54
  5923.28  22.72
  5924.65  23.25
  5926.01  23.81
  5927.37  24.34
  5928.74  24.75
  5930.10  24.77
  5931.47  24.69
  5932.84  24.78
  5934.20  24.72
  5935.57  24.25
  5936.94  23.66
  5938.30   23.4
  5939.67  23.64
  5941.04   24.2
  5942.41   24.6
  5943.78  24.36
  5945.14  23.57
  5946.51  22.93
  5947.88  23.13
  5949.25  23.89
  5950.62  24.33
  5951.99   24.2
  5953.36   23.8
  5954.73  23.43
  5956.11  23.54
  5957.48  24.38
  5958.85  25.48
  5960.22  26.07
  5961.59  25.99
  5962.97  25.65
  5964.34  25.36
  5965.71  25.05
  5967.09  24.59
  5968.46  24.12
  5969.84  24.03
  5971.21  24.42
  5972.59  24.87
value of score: -0.4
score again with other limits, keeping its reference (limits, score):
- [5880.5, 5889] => -1.2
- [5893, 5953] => -1.3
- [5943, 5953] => -1.1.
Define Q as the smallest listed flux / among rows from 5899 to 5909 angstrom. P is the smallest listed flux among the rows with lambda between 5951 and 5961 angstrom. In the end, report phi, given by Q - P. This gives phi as -0.5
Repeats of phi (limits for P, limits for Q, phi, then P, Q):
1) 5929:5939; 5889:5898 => -3.4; 23.4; 20.02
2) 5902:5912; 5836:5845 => -0.1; 24.17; 24.07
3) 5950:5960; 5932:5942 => 0.0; 23.43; 23.4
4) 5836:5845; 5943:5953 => -1.1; 24.07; 22.93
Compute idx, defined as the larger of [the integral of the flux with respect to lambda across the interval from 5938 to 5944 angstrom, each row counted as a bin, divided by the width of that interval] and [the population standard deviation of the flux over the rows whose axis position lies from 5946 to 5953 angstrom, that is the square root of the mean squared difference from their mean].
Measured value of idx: 24.0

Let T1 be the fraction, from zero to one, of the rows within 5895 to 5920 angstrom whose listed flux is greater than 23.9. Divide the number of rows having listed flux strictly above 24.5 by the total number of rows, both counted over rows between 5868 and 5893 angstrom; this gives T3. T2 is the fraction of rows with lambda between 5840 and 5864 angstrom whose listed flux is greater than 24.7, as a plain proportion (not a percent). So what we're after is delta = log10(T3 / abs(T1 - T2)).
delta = -0.05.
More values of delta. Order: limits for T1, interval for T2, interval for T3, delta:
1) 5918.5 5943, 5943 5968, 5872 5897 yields 0.37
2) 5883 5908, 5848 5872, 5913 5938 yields 0.43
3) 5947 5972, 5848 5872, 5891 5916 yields -0.05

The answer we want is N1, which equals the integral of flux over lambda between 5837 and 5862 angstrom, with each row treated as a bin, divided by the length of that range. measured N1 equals 24.4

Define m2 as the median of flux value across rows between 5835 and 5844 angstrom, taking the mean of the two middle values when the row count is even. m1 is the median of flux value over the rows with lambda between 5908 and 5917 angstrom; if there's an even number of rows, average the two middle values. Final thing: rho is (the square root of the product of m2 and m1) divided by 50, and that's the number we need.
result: 0.496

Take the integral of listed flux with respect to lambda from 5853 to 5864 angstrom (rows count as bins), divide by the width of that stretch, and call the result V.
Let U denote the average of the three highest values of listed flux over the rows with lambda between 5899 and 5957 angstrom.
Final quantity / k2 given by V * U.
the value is 628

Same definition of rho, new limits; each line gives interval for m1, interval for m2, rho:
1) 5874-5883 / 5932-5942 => 0.508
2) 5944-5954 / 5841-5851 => 0.483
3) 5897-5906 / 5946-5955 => 0.484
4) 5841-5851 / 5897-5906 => 0.491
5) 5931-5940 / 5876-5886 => 0.489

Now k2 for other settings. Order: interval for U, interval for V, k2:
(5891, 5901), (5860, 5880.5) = 551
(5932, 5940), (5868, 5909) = 586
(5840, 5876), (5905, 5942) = 657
